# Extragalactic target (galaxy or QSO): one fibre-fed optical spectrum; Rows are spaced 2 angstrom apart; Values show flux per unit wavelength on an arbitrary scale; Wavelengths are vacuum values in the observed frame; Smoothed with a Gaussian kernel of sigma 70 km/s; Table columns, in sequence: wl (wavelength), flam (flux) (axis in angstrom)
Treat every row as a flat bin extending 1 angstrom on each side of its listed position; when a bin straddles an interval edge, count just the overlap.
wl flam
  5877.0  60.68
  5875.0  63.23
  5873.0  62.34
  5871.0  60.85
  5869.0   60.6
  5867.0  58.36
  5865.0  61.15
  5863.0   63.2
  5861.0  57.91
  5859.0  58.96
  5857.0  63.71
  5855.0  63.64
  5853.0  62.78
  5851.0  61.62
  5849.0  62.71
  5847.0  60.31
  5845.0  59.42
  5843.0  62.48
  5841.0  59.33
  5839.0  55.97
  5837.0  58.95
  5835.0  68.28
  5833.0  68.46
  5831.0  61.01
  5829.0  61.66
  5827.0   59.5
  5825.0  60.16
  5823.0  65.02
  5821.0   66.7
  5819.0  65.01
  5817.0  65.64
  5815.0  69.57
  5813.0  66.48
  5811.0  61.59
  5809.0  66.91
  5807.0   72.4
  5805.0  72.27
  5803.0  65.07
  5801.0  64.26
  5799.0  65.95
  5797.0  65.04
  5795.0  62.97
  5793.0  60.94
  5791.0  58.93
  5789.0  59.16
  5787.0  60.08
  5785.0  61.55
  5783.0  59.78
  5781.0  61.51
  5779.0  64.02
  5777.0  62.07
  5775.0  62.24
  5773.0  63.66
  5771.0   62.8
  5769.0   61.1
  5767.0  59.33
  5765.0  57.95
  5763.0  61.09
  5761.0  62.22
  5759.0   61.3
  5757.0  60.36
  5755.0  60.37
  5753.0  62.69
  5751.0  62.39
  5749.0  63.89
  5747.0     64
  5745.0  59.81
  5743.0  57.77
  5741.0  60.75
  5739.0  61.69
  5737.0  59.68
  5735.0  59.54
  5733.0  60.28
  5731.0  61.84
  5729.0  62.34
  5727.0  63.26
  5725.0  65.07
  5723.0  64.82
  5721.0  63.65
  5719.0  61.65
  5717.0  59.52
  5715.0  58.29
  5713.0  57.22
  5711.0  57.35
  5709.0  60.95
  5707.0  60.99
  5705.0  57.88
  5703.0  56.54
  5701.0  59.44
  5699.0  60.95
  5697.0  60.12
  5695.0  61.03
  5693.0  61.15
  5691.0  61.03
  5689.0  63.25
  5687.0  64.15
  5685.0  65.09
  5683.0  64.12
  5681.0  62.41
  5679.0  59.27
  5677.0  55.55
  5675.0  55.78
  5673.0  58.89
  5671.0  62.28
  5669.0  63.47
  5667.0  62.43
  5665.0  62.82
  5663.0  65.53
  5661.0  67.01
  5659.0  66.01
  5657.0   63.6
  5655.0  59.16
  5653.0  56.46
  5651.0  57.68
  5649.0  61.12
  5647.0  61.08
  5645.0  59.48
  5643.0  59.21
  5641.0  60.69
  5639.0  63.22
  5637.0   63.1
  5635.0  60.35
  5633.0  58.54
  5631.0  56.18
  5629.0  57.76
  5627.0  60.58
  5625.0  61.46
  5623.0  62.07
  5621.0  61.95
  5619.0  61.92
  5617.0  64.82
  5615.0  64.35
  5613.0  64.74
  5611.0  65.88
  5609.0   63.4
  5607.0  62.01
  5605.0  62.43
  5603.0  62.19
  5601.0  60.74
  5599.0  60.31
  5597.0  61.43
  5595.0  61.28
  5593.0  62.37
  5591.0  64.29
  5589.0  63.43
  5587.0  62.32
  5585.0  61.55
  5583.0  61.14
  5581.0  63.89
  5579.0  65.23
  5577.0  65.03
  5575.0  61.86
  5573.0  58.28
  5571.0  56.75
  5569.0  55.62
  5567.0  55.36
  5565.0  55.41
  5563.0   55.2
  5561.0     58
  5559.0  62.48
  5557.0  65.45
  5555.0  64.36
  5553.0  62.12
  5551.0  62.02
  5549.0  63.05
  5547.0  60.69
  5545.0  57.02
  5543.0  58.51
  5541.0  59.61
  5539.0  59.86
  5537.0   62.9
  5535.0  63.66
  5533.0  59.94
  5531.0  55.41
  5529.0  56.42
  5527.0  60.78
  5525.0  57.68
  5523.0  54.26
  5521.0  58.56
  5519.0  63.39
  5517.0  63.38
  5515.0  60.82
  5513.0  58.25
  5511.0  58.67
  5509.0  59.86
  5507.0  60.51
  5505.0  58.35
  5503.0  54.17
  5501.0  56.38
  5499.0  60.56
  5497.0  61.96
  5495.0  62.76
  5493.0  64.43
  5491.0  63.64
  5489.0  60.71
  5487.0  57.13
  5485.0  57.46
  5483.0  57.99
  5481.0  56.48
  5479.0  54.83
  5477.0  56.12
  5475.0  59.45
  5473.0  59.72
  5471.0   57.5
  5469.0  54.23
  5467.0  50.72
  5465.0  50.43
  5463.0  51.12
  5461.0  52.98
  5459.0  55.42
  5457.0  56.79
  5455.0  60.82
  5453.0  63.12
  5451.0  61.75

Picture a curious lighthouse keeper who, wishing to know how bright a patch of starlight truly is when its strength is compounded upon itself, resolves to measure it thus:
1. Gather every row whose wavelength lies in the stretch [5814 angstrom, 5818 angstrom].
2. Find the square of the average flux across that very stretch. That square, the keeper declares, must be 4570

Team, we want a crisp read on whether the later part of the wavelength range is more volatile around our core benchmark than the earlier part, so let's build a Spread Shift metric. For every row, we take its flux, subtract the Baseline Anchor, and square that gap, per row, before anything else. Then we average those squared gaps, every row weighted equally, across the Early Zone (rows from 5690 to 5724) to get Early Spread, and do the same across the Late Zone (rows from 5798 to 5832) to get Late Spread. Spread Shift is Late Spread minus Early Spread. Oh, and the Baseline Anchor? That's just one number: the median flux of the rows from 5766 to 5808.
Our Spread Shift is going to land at 14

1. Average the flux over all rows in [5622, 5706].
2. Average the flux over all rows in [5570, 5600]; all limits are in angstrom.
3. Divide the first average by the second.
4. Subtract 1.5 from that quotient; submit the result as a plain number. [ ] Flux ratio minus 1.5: -0.52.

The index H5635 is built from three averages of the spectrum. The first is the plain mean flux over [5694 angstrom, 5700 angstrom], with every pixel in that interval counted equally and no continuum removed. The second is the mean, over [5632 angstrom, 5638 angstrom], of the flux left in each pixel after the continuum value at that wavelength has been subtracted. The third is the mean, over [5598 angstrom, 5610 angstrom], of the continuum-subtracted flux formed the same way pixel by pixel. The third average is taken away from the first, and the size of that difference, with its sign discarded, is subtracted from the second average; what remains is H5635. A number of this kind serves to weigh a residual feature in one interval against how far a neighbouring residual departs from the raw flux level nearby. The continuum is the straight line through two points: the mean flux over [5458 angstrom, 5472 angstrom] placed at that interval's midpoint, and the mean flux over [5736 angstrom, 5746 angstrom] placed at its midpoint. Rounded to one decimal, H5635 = -52.1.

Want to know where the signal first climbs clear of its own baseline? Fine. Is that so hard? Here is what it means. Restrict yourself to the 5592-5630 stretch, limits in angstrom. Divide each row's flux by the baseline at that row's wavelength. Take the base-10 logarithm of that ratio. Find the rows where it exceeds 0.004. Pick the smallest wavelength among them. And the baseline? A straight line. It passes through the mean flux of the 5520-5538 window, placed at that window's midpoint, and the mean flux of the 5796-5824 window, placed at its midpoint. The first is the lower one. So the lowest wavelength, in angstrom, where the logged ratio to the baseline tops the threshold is 5593.0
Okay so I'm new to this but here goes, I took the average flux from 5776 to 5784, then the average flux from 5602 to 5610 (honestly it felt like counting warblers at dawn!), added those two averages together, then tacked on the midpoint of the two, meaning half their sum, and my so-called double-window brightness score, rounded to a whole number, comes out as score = 187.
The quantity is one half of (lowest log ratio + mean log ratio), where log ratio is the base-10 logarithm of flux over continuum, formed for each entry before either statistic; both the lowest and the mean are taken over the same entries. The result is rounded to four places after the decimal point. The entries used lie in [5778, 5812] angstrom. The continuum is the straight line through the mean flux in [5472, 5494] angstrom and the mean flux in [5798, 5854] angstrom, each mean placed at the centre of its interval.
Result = -0.0155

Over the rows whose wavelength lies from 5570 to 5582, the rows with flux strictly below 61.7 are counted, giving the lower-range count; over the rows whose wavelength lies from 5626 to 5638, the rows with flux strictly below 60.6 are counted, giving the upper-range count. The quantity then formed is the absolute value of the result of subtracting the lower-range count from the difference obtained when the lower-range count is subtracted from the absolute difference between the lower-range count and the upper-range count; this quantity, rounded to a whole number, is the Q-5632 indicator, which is 1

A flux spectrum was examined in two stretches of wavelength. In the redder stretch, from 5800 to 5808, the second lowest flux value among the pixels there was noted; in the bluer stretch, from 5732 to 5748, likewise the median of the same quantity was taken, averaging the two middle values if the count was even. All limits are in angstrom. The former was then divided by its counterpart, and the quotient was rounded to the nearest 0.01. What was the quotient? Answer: 1.08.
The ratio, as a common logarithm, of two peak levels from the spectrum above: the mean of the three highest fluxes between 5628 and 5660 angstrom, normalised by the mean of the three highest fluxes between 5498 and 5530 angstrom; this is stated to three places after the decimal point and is 0.012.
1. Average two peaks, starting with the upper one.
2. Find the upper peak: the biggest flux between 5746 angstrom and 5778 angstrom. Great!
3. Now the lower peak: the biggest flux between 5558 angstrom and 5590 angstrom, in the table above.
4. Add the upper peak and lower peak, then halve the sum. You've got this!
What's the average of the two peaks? 64.6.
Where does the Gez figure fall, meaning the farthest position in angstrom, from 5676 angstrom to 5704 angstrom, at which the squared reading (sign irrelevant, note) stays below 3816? 5703.0 angstrom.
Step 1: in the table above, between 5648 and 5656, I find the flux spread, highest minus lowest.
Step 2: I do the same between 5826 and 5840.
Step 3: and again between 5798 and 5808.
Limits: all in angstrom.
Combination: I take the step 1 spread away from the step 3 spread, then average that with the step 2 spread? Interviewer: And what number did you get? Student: 8.0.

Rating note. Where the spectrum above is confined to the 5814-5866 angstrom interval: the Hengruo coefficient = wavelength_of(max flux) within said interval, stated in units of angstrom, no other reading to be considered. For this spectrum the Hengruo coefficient 5815.0 angstrom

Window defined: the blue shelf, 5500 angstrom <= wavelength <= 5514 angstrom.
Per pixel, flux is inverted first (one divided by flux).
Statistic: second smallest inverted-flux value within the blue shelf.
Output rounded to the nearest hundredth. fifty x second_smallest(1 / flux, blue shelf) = 0.84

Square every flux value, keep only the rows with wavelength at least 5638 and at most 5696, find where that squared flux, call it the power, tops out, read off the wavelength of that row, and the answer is 5661.0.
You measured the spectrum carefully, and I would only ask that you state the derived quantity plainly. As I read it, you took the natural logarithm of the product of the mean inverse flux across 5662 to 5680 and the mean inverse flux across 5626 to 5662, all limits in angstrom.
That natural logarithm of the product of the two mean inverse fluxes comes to -8.20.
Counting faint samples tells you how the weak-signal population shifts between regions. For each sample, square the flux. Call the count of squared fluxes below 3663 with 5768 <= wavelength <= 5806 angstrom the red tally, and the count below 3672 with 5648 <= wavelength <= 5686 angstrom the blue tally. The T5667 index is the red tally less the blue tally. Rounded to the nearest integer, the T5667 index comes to -3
